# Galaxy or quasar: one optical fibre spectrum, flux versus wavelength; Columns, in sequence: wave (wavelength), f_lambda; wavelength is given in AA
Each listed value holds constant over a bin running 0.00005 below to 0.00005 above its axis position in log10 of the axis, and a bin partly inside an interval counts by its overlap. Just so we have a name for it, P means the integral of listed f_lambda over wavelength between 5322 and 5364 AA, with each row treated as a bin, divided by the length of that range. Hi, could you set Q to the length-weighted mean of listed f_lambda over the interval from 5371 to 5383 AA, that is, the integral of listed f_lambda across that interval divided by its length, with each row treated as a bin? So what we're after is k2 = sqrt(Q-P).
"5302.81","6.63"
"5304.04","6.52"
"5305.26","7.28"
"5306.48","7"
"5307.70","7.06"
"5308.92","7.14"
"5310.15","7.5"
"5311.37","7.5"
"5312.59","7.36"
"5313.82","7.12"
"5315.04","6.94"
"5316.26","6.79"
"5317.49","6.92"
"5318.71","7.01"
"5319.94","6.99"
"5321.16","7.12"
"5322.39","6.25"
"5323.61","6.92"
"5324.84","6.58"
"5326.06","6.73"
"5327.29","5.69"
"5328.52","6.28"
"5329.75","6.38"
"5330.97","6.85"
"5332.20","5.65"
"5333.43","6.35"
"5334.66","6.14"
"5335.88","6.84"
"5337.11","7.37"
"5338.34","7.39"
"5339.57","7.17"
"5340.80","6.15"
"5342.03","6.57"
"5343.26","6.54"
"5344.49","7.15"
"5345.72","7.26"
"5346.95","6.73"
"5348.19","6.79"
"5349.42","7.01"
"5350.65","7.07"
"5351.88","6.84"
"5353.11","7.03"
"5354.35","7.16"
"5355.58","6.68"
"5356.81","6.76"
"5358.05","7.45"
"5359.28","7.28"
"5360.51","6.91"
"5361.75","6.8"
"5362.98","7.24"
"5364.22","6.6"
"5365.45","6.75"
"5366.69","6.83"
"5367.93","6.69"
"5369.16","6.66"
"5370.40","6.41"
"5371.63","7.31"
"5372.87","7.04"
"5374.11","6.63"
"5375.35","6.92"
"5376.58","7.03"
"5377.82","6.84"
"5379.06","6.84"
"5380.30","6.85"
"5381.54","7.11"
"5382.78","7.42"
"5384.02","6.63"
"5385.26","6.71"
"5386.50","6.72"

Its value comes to 0.47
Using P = 6.77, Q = 6.98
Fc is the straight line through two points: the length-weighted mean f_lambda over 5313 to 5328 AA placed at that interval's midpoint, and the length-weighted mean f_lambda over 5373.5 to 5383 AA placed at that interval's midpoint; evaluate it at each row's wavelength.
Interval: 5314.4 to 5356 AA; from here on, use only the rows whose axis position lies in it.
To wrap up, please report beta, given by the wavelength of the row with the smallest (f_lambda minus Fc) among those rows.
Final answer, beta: 5332.20 AA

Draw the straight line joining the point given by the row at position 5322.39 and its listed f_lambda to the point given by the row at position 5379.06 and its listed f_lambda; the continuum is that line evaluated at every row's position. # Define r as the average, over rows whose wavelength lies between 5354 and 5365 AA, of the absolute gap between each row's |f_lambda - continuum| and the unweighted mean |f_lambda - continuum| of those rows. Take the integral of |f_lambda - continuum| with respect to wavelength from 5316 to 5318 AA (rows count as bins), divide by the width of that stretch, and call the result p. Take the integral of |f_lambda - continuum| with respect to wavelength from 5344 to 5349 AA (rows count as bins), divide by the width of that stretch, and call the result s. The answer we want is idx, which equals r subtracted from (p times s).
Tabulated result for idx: 0.07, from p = 0.7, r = 0.25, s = 0.5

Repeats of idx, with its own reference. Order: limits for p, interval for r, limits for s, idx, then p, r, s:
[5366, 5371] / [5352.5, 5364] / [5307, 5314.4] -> -0.06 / 0.1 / 0.23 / 1.1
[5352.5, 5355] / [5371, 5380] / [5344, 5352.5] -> 0.10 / 0.5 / 0.13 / 0.5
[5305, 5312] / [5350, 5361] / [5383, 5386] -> 0.10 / 1.1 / 0.20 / 0.3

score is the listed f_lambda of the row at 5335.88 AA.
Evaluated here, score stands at 6.84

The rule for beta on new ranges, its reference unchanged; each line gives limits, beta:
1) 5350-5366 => 5364.22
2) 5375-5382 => 5379.06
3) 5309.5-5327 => 5322.39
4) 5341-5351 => 5343.26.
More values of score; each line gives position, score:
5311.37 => 7.5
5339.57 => 7.17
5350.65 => 7.07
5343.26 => 6.54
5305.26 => 7.28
